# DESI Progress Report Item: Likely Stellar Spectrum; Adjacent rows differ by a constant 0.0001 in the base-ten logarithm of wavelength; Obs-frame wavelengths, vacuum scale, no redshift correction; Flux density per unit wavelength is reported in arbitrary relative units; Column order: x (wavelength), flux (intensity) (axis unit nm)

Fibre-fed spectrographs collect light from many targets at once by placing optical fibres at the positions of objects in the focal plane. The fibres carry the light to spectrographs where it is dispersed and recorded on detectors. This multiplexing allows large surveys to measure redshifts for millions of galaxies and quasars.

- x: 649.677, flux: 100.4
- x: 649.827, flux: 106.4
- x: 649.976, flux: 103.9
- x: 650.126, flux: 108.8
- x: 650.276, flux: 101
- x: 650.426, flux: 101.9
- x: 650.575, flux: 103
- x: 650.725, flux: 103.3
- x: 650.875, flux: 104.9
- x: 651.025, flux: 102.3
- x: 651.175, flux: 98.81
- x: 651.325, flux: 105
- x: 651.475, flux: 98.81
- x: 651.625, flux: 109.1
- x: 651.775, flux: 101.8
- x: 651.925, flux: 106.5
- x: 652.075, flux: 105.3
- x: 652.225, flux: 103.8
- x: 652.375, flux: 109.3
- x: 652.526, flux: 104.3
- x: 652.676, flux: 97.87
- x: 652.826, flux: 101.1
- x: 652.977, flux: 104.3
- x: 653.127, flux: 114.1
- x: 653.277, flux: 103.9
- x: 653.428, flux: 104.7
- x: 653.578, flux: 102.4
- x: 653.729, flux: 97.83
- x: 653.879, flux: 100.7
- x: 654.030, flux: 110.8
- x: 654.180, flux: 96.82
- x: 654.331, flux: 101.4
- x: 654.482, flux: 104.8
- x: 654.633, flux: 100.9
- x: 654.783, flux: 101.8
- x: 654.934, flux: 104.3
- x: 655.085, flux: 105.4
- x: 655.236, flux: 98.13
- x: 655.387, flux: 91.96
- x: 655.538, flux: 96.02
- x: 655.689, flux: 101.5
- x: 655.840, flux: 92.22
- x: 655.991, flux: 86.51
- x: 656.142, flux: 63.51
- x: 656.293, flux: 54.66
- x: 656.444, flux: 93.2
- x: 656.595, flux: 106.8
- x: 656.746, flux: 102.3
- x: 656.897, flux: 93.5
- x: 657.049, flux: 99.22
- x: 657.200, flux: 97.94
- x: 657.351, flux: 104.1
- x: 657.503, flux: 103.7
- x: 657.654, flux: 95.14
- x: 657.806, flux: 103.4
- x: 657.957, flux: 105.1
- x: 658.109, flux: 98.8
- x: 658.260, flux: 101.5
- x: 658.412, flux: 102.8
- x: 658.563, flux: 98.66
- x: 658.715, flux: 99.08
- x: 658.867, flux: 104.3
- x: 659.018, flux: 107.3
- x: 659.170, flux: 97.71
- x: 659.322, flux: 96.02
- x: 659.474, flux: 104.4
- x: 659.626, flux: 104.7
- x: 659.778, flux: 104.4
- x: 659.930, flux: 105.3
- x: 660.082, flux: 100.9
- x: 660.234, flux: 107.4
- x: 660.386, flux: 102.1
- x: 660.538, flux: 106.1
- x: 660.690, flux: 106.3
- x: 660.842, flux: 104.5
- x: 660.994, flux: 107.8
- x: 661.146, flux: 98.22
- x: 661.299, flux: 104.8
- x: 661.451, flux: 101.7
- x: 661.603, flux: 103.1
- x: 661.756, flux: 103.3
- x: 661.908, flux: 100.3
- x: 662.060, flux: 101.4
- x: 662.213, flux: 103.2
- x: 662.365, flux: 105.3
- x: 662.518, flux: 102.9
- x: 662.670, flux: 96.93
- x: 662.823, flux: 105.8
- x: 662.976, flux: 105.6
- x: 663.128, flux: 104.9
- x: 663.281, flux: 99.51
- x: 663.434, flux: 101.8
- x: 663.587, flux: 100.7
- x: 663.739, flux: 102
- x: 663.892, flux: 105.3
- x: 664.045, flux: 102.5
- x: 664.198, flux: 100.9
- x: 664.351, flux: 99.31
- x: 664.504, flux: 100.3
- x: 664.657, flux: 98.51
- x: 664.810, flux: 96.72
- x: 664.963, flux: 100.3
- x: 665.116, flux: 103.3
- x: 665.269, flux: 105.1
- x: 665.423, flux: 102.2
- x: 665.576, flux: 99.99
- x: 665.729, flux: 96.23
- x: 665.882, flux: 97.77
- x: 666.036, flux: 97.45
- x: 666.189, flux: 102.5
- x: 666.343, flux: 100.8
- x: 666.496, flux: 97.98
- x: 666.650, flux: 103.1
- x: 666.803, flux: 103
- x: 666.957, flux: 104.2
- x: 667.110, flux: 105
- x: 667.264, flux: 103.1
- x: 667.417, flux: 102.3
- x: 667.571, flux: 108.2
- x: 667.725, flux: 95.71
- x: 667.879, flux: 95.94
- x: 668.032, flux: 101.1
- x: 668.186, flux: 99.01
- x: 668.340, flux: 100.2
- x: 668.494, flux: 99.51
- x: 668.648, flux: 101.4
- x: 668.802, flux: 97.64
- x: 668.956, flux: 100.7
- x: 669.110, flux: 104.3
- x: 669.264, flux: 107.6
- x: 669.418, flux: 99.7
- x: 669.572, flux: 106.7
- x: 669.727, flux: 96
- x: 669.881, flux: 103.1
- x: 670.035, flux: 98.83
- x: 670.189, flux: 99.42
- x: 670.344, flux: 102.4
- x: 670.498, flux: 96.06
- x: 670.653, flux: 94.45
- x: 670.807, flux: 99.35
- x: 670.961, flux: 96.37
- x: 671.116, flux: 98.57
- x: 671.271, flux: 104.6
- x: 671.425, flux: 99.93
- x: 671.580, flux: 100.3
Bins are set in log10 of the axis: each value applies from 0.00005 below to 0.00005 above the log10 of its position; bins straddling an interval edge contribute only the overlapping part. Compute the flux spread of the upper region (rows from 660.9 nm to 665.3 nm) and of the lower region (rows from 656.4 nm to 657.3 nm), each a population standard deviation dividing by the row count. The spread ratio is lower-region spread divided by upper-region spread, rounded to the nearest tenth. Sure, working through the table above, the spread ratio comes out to 1.7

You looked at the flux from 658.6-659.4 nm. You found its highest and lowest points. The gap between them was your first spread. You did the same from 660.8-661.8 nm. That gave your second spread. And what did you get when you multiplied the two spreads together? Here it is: 108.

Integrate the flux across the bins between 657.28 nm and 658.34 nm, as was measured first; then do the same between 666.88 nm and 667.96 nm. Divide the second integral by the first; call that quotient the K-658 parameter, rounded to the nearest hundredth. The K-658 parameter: 1.02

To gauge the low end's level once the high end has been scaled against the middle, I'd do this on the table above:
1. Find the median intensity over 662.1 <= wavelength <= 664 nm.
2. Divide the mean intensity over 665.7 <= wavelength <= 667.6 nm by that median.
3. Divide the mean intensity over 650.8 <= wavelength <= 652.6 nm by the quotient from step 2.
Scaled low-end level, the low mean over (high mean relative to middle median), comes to 106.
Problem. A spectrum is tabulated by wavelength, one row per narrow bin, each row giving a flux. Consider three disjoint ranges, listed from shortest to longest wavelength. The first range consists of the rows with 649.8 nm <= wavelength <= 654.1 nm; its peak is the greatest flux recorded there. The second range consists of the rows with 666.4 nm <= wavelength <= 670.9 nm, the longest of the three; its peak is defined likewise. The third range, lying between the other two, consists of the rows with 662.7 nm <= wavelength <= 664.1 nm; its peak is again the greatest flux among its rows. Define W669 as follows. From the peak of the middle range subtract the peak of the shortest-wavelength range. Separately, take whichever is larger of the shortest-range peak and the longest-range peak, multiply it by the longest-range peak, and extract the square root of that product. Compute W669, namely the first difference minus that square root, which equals -119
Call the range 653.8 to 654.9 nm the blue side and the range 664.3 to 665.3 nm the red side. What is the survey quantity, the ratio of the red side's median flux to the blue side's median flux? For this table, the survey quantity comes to 0.989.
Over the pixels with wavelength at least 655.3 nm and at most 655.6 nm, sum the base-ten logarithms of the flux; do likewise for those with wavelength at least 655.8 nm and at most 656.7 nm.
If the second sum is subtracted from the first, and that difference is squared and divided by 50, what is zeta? 1.1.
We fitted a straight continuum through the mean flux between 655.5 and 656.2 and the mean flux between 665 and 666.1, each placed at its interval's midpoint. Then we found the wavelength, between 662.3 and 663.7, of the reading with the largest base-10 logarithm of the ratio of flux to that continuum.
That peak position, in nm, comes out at 662.365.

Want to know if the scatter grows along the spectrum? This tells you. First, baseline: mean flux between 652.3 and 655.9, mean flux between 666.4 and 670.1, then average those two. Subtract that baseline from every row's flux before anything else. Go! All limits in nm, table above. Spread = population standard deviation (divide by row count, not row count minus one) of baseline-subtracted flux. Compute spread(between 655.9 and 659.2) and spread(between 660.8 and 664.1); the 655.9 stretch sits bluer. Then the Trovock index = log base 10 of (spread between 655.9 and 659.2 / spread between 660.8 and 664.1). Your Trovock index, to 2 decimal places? 0.69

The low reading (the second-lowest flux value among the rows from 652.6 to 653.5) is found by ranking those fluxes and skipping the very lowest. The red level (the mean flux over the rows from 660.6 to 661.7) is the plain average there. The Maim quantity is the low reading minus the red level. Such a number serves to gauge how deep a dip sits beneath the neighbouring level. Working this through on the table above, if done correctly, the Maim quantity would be -2.7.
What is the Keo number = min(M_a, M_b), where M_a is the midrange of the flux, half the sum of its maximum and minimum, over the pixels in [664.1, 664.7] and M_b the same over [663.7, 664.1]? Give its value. 100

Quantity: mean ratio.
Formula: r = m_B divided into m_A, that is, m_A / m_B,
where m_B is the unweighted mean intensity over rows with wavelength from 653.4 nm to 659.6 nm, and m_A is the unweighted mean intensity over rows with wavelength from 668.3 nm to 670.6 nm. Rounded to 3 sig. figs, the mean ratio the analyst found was 1.03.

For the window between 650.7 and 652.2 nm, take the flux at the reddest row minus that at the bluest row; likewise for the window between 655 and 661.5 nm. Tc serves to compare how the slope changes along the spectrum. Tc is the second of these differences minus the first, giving -6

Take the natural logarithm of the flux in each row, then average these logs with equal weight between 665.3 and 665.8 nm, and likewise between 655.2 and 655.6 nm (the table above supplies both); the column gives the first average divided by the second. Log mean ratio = 1.01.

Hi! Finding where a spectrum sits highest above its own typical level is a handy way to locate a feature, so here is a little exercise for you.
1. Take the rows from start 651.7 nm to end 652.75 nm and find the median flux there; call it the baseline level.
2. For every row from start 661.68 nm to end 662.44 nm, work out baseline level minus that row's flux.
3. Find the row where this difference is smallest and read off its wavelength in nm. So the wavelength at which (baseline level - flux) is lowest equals 662.365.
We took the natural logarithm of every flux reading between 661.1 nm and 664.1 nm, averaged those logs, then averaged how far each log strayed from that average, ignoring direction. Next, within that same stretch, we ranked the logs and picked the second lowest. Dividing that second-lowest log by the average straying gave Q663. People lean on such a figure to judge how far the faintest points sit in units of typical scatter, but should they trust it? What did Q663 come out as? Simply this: 239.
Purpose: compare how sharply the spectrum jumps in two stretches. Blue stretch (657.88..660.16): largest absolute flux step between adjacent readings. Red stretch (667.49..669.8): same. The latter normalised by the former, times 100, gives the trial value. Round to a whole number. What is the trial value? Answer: 130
